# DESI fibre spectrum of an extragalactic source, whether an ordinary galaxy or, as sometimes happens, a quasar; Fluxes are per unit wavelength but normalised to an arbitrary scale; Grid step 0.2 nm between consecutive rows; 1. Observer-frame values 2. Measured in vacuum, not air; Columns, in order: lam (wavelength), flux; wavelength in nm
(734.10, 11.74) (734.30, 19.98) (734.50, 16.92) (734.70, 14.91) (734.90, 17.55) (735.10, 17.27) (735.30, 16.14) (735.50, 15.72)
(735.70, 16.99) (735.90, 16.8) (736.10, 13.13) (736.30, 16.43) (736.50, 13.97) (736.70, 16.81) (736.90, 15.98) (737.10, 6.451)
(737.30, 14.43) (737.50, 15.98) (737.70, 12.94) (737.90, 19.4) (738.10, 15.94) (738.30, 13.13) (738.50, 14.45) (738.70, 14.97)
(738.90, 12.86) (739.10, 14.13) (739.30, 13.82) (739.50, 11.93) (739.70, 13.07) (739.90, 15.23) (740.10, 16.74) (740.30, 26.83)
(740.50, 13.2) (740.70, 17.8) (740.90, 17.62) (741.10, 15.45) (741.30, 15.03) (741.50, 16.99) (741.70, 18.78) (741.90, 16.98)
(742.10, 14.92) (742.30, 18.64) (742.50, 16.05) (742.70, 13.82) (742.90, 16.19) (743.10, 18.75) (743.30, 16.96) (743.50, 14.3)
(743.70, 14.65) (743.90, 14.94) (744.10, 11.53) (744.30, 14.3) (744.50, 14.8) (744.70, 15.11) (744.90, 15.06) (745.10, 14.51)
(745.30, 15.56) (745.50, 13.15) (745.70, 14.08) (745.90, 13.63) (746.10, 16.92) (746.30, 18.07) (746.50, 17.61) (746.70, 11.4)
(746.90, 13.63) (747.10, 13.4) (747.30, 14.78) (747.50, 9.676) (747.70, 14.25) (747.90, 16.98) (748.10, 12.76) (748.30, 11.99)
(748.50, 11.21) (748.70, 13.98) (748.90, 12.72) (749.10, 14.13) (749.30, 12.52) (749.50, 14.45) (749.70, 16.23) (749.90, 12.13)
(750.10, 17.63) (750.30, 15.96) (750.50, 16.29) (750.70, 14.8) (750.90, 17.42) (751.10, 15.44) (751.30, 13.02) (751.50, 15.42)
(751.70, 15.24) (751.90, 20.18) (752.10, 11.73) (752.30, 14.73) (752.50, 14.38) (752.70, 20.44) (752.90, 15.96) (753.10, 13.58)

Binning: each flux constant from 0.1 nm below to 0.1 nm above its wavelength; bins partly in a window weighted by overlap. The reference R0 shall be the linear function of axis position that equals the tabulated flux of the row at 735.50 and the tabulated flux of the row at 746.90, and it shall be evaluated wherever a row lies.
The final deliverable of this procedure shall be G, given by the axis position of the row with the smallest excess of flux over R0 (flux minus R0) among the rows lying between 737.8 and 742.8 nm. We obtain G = 739.50 nm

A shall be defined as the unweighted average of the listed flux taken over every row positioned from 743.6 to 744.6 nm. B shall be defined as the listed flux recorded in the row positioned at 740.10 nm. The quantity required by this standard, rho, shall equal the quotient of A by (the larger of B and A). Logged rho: 0.84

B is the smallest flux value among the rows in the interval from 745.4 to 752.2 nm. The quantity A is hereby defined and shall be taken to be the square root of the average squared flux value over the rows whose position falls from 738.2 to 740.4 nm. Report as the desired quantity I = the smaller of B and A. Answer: 9.7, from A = 15.7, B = 9.676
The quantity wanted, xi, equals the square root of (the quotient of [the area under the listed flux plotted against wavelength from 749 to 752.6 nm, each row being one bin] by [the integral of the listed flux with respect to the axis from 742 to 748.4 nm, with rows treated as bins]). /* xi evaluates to 0.8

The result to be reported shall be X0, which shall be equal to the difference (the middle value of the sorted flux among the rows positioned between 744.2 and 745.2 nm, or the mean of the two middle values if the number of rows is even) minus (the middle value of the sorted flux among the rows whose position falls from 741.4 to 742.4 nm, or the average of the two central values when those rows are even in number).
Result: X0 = -2.2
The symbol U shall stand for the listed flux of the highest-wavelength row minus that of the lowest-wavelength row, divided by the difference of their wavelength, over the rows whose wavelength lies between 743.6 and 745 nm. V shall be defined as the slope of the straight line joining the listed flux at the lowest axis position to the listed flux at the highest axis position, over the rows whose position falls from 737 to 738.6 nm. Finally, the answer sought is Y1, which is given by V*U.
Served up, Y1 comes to 2.0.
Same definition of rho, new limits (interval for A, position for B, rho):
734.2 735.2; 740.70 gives 0.97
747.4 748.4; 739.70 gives 1.00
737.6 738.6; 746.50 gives 0.86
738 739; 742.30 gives 0.77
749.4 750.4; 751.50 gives 0.99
